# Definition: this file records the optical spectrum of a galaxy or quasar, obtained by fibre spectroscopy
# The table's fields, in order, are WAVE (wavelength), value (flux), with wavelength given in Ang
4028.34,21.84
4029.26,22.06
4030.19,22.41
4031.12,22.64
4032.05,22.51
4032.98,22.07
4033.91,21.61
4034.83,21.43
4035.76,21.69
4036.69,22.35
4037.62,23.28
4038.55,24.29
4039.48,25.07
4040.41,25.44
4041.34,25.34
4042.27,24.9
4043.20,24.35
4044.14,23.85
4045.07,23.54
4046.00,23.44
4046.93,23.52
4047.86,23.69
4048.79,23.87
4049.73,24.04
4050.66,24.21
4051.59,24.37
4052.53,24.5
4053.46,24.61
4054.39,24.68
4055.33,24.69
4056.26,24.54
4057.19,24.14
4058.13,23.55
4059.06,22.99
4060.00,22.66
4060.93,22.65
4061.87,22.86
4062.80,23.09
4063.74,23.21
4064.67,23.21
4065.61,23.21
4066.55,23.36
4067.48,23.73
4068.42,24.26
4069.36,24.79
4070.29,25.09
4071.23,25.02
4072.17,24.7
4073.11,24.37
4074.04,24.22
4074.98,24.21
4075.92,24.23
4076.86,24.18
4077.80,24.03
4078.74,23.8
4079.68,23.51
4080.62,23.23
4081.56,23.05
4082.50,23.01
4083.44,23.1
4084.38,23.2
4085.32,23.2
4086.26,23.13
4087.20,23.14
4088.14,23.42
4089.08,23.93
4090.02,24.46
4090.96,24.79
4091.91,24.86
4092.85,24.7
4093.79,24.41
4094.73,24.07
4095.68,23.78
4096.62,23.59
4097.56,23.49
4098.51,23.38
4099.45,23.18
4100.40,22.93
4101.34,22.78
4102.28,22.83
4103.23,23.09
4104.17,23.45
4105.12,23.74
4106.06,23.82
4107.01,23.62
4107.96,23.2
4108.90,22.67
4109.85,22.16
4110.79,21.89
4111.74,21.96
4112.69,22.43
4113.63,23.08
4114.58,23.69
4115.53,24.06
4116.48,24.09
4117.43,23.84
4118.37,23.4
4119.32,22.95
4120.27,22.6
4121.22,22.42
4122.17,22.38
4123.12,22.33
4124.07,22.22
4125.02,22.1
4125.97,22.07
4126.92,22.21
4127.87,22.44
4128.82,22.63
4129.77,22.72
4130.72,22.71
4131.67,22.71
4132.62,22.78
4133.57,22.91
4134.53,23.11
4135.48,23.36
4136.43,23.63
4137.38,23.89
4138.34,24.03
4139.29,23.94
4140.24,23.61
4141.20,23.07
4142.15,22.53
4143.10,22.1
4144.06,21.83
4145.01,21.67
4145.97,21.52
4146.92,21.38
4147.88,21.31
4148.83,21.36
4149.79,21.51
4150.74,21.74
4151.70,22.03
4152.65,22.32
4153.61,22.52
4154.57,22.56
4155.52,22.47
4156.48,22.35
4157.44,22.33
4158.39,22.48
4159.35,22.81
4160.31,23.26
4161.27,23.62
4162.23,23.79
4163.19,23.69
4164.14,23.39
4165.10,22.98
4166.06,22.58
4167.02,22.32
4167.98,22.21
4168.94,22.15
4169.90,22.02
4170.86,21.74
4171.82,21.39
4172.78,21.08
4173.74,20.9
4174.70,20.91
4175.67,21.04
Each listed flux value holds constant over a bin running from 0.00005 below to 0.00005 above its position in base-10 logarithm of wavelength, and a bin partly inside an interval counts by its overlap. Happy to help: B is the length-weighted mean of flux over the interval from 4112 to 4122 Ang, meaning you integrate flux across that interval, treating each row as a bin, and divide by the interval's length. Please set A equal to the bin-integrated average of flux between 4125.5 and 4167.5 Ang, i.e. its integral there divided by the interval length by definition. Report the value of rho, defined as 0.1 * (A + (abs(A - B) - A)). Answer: 0.06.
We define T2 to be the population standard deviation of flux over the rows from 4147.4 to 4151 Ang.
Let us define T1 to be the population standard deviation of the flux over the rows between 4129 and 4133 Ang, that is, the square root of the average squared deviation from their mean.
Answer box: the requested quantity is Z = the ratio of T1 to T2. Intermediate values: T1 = 0.03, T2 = 0.17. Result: 0.2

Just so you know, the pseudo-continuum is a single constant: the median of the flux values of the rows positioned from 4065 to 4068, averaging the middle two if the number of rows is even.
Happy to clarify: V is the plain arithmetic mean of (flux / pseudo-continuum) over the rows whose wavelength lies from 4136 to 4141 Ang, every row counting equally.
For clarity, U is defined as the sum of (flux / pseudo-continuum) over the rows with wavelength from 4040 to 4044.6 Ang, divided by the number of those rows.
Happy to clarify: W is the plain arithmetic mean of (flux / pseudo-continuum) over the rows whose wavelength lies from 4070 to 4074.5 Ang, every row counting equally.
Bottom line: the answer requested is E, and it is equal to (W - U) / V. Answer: -0.004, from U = 1.06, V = 1.02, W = 1.06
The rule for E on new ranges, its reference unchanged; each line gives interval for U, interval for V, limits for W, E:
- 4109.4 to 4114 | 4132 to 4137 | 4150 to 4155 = -0.003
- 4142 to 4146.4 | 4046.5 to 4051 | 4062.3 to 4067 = 0.054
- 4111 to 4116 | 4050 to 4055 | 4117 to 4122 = 0.000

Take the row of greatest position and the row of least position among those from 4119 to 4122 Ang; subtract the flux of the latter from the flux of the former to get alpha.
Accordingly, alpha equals -0.5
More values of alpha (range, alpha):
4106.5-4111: -1.7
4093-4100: -1.2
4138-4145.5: -2.4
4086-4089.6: 0.8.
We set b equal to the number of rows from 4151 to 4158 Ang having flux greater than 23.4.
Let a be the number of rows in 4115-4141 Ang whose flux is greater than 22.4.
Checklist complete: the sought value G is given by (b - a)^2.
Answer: 441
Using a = 21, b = 0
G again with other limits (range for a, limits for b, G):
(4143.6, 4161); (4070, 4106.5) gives 361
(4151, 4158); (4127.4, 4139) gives 0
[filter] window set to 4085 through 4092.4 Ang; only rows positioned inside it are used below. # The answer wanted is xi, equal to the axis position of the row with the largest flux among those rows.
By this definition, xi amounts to 4091.91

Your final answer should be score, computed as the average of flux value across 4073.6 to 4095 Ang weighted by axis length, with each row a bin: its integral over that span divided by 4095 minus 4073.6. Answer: 23.8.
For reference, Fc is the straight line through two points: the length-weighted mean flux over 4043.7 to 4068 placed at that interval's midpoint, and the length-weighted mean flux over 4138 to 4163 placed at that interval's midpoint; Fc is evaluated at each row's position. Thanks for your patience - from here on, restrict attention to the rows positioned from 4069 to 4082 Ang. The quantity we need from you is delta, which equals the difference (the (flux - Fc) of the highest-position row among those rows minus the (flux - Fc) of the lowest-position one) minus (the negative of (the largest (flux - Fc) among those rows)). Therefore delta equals 0.0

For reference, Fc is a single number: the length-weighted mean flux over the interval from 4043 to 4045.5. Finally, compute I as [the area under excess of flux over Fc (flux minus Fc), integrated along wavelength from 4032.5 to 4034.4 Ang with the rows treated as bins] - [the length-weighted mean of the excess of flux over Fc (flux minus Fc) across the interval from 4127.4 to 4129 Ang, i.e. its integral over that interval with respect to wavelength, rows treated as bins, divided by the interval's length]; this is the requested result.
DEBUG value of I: -2.5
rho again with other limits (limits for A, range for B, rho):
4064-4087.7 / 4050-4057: 0.07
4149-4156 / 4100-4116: 0.09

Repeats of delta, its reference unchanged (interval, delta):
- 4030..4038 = 0.3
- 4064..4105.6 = 2.7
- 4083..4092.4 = 3.5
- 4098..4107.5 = 1.1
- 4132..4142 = 1.8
